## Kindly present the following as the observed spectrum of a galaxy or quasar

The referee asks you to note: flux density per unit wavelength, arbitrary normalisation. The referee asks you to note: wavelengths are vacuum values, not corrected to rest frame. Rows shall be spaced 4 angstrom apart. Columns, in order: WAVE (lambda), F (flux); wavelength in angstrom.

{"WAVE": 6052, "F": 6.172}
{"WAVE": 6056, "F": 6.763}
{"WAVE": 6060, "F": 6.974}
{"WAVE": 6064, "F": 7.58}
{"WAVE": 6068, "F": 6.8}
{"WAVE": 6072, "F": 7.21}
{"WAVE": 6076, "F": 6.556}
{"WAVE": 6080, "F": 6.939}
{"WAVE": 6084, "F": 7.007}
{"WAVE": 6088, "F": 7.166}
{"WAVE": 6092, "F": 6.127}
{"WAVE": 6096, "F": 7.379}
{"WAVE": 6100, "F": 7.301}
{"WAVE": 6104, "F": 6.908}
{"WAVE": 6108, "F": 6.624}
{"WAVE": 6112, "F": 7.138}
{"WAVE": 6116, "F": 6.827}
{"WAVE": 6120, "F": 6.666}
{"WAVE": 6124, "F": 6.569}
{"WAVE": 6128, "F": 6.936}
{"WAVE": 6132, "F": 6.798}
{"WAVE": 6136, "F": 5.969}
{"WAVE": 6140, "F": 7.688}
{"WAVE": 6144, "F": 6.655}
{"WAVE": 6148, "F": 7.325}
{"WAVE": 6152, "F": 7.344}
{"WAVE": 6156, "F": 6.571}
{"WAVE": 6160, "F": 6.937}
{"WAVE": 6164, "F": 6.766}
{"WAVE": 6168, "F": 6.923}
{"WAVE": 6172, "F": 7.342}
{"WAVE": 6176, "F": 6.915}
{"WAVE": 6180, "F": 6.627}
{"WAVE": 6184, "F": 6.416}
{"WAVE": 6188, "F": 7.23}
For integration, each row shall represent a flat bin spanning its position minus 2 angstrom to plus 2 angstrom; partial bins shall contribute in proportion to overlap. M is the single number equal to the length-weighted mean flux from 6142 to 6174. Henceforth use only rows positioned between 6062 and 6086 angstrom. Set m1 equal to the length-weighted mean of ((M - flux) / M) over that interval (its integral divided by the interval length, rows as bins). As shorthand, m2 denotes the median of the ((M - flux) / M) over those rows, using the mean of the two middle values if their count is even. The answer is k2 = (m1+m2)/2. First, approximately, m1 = -0.005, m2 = 0.001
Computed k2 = -0.002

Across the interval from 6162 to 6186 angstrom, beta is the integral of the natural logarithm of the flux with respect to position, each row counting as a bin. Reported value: 46.1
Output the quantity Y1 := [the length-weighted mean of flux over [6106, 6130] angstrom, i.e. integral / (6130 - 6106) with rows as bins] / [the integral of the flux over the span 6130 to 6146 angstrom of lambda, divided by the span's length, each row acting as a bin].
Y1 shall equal 1.00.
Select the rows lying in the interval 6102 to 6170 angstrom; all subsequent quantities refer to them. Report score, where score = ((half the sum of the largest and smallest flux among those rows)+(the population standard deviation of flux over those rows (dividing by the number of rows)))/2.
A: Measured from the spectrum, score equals 3.60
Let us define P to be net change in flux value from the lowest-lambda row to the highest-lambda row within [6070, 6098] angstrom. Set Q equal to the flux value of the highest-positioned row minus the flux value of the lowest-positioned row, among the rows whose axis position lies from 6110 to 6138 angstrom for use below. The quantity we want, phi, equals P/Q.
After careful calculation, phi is -0.1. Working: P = 0.2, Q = -1.2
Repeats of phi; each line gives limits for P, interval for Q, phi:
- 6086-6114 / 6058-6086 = -0.8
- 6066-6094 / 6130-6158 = 3.0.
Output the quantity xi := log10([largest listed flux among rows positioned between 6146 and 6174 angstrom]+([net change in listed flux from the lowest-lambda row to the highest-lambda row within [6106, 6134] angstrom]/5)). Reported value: 0.868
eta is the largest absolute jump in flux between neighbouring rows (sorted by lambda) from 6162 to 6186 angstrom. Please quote 0.4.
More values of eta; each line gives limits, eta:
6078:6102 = 1.3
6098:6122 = 0.5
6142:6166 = 0.8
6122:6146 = 1.7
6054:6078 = 0.8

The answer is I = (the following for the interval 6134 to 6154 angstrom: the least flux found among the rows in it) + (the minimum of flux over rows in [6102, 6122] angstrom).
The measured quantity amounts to 12.59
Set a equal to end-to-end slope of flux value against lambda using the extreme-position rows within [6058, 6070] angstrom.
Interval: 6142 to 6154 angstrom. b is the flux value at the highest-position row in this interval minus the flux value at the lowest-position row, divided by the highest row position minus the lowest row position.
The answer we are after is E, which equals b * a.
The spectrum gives -0.002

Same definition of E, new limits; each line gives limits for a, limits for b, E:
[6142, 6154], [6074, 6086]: 0.005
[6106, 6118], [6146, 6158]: -0.002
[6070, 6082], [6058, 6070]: 0.001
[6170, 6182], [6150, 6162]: 0.005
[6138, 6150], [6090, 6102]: -0.007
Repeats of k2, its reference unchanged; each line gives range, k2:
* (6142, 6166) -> 0.013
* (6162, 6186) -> 0.021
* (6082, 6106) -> -0.007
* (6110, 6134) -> 0.024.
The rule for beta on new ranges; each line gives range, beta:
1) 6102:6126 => 46.0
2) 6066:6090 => 46.5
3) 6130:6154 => 46.5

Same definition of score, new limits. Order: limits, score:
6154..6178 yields 3.59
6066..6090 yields 3.55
